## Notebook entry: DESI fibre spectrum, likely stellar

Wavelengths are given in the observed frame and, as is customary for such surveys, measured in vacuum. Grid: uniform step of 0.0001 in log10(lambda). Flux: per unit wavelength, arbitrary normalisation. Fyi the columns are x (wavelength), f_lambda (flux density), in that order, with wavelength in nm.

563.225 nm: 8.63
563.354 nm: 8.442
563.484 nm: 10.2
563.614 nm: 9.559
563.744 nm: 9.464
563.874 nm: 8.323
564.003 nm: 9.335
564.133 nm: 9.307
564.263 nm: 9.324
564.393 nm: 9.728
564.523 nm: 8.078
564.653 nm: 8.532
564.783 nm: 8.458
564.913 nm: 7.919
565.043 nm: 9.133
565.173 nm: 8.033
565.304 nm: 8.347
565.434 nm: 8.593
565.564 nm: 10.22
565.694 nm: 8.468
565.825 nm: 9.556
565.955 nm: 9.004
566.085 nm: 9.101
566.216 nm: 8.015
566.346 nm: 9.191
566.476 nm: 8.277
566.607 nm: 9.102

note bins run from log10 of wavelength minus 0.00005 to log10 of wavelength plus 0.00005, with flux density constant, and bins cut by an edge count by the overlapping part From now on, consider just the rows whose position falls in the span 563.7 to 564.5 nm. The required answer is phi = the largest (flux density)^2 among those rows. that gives 95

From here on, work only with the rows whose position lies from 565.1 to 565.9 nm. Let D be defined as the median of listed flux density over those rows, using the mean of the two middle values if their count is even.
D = 8.5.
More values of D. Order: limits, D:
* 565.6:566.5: 9.0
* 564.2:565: 8.5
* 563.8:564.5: 9.3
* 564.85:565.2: 8.0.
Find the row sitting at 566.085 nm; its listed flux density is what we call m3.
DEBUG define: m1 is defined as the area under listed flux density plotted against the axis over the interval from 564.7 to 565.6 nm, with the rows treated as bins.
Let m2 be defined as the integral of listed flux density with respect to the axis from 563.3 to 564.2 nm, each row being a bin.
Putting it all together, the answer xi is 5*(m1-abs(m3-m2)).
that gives 34.9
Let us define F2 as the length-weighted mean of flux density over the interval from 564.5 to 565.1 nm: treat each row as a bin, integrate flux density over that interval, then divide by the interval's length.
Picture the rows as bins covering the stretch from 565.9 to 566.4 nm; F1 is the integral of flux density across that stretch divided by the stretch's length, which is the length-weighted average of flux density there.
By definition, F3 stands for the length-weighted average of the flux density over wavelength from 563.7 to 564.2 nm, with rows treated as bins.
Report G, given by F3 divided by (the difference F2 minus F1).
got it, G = -24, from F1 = 8.82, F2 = 8.4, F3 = 9.1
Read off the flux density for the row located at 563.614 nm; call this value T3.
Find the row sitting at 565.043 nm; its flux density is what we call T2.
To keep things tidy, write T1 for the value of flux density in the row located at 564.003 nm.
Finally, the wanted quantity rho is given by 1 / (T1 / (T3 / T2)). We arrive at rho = 0.112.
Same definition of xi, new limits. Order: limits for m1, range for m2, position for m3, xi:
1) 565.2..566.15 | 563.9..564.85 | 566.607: 39.7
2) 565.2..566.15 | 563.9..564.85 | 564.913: 39.9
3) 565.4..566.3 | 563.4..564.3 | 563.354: 40.4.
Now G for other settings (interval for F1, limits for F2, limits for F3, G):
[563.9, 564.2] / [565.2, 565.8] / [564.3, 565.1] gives -26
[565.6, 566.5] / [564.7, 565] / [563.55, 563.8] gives -16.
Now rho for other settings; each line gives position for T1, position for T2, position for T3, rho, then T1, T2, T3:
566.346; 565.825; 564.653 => 0.097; 9.191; 9.556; 8.532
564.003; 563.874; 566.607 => 0.117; 9.335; 8.323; 9.102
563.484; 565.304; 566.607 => 0.107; 10.2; 8.347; 9.102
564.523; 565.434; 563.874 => 0.120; 8.078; 8.593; 8.323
